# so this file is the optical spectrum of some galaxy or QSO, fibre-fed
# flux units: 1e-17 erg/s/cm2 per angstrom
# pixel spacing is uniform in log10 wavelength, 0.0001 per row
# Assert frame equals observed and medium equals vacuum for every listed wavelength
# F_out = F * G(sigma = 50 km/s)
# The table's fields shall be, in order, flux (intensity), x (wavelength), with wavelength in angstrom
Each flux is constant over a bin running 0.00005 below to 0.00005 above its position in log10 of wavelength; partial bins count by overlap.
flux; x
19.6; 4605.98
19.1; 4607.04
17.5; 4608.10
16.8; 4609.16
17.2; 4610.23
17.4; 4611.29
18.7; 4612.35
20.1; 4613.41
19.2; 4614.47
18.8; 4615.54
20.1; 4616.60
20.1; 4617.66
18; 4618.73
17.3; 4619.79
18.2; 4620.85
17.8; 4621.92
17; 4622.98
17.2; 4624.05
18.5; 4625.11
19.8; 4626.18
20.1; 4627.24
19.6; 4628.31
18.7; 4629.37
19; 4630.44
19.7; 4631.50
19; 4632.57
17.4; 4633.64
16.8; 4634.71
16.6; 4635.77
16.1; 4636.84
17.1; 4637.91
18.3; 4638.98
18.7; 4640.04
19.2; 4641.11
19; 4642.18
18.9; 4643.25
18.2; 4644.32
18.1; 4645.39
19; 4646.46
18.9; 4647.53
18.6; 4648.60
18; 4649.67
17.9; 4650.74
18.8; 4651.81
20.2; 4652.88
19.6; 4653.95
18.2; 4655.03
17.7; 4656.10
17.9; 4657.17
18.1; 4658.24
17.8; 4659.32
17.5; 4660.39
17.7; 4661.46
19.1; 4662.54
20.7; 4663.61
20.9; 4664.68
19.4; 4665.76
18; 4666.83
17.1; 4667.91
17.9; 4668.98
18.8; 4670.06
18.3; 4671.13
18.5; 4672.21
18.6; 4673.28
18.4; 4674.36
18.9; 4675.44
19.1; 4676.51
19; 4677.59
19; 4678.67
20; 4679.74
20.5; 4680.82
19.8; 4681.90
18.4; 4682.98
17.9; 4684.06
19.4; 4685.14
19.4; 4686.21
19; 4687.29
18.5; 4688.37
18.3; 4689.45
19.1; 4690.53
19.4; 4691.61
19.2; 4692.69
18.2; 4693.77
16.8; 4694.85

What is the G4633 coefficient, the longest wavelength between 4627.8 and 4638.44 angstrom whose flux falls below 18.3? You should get 4637.91 angstrom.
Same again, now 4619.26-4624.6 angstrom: 4624.05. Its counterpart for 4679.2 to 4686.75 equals 4684.06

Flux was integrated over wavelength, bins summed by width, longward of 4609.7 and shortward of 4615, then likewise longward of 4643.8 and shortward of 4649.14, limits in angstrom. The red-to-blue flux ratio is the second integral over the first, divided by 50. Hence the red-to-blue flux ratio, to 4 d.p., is 0.0202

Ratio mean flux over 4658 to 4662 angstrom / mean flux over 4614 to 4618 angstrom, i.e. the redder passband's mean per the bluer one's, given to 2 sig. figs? 0.91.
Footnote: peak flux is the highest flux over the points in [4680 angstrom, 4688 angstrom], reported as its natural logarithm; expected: 3.02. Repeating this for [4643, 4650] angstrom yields 2.94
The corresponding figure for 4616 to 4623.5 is 3.00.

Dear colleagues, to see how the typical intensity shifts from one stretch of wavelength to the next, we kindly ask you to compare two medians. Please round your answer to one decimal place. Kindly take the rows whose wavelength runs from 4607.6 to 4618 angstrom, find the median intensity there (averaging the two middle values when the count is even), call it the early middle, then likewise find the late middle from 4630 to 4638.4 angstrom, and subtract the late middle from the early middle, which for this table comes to 1.5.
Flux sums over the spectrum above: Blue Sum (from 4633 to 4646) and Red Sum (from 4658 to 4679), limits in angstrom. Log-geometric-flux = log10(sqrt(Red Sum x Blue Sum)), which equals 2.45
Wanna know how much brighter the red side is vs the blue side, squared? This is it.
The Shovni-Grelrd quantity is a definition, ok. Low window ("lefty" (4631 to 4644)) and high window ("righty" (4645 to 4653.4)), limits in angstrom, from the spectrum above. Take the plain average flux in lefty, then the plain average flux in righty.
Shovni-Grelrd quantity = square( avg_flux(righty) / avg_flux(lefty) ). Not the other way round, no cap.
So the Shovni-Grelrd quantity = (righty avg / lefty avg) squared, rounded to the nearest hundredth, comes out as 1.07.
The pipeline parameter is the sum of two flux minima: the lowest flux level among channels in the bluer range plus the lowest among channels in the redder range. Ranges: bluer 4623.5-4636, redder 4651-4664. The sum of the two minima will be 34.1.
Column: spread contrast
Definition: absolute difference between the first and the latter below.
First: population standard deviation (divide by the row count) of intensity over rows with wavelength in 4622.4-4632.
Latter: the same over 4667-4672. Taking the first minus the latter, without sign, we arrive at 0.44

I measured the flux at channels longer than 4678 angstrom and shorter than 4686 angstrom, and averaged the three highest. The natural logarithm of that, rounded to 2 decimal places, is 3.00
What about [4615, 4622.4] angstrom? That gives 2.98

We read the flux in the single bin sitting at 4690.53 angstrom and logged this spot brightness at 19.1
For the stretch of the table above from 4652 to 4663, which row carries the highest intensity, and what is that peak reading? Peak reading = 20.2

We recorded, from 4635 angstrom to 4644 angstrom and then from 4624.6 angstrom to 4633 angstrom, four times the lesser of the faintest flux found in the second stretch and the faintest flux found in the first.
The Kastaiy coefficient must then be 64.4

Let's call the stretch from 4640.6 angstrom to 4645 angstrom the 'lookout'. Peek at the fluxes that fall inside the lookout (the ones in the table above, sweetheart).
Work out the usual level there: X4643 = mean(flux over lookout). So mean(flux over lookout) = 18.8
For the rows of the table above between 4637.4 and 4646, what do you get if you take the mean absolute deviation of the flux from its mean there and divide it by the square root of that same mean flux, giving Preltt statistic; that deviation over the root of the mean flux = 0.12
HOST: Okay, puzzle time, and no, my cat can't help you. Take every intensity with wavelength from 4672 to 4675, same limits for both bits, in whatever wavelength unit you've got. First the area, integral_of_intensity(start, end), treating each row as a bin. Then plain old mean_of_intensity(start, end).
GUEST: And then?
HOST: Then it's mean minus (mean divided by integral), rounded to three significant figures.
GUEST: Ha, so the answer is 18.2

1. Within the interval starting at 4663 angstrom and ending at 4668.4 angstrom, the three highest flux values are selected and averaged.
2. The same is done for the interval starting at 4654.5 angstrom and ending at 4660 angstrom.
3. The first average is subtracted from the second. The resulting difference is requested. -2.3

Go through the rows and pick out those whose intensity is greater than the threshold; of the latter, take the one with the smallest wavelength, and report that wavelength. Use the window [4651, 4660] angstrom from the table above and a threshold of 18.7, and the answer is 4651.81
